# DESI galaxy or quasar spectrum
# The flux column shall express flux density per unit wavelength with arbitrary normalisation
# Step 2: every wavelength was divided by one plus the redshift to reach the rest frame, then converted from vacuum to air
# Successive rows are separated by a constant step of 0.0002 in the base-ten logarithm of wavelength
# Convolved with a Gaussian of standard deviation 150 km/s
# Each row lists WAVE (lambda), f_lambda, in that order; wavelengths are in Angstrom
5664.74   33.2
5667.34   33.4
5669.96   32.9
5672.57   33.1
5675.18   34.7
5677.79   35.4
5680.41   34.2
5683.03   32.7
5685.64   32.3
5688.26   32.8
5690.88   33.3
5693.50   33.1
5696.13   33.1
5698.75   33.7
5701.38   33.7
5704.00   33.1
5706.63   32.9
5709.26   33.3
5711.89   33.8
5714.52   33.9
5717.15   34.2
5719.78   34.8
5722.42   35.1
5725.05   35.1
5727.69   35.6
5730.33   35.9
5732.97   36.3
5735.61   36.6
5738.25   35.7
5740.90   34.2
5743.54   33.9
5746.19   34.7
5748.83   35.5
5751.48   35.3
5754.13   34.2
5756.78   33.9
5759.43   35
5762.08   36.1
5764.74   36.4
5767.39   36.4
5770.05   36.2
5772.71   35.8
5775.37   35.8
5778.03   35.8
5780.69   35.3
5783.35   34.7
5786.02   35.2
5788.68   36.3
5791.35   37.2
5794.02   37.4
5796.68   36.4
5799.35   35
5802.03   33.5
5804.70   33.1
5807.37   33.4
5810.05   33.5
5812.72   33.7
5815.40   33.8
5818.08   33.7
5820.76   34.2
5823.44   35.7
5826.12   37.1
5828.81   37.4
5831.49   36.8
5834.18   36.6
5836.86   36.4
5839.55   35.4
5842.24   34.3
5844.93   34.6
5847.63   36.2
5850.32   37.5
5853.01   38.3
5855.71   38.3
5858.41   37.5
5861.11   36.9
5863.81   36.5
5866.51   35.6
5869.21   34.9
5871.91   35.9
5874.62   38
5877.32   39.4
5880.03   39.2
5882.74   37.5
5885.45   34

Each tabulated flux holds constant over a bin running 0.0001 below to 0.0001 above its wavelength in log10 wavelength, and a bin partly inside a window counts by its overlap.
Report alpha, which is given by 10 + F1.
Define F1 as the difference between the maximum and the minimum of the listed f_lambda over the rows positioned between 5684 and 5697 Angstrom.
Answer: 11.0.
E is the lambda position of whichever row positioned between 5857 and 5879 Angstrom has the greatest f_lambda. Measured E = 5877.32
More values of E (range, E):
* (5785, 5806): 5794.02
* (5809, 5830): 5828.81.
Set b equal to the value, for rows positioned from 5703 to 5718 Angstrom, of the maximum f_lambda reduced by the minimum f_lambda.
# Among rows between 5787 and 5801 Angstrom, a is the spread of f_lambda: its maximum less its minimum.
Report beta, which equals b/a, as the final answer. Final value 0.54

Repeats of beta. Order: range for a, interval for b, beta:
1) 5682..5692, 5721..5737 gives 1.50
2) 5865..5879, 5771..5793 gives 0.56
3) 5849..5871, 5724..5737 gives 0.44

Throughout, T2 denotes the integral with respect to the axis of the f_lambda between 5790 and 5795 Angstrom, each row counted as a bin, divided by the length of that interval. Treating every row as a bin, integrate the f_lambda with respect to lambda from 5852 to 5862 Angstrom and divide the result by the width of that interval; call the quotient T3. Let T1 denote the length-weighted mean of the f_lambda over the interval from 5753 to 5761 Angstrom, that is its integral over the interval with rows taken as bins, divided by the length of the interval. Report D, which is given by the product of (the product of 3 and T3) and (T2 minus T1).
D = 317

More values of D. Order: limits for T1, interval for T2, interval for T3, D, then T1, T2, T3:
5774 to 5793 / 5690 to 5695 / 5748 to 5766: -278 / 35.8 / 33.1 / 35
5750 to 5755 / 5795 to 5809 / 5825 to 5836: -51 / 34.8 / 34.3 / 37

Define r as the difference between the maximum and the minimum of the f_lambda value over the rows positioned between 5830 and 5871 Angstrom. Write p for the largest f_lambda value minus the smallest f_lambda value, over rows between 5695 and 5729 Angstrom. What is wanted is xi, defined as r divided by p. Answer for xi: 1.5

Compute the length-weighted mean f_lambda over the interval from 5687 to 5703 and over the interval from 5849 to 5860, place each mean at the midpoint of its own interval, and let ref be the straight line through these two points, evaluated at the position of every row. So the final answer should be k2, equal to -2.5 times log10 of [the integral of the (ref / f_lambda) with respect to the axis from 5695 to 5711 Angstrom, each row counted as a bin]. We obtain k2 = -3.0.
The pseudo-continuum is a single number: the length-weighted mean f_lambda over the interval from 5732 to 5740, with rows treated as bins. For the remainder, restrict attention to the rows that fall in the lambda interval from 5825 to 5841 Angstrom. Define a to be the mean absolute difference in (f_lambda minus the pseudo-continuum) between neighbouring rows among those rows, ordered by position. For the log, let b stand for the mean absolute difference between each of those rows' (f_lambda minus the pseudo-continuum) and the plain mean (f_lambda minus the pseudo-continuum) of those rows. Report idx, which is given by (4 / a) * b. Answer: 4.2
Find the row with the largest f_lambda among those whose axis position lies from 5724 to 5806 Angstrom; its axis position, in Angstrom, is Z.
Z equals 5794.02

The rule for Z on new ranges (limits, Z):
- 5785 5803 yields 5794.02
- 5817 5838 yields 5828.81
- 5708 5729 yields 5727.69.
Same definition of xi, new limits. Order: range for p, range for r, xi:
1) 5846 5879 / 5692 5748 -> 0.8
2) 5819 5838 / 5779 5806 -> 1.3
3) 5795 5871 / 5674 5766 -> 0.8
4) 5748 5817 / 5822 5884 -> 1.2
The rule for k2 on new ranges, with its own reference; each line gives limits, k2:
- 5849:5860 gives -2.6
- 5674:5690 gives -3.0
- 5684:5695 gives -2.6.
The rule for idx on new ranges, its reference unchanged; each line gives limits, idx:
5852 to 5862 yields 4.7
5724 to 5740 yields 3.3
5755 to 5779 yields 5.8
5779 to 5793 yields 4.2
